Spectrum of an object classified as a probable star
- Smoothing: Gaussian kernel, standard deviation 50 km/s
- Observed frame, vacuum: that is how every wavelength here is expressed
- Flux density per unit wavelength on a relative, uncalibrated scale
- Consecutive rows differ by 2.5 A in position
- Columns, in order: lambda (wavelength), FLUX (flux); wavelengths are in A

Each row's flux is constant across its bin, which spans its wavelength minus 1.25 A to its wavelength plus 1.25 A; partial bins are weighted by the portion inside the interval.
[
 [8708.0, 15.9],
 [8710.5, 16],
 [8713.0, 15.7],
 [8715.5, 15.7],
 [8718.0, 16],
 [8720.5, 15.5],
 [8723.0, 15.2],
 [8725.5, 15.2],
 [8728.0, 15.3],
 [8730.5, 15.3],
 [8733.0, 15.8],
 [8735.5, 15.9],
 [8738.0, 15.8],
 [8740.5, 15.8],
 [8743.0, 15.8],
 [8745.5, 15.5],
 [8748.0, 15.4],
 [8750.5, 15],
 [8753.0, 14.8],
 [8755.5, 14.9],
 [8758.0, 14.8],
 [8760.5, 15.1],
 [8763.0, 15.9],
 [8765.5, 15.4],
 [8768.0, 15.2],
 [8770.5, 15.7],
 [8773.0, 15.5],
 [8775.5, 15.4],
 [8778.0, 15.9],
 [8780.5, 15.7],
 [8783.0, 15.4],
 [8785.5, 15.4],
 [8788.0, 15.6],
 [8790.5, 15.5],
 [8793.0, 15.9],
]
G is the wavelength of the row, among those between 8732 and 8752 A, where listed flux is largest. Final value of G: 8735.5 A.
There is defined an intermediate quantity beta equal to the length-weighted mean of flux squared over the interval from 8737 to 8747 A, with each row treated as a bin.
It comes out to 247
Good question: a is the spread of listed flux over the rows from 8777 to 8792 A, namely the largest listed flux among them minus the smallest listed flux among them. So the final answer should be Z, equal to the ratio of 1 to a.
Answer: 2.0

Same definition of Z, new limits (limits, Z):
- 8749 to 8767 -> 0.9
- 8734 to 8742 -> 10.0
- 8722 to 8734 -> 1.7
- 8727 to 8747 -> 1.7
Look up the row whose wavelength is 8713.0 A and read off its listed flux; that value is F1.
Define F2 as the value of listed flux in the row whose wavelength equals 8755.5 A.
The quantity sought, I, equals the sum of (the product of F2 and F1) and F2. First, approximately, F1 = 15.7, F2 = 14.9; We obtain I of 249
